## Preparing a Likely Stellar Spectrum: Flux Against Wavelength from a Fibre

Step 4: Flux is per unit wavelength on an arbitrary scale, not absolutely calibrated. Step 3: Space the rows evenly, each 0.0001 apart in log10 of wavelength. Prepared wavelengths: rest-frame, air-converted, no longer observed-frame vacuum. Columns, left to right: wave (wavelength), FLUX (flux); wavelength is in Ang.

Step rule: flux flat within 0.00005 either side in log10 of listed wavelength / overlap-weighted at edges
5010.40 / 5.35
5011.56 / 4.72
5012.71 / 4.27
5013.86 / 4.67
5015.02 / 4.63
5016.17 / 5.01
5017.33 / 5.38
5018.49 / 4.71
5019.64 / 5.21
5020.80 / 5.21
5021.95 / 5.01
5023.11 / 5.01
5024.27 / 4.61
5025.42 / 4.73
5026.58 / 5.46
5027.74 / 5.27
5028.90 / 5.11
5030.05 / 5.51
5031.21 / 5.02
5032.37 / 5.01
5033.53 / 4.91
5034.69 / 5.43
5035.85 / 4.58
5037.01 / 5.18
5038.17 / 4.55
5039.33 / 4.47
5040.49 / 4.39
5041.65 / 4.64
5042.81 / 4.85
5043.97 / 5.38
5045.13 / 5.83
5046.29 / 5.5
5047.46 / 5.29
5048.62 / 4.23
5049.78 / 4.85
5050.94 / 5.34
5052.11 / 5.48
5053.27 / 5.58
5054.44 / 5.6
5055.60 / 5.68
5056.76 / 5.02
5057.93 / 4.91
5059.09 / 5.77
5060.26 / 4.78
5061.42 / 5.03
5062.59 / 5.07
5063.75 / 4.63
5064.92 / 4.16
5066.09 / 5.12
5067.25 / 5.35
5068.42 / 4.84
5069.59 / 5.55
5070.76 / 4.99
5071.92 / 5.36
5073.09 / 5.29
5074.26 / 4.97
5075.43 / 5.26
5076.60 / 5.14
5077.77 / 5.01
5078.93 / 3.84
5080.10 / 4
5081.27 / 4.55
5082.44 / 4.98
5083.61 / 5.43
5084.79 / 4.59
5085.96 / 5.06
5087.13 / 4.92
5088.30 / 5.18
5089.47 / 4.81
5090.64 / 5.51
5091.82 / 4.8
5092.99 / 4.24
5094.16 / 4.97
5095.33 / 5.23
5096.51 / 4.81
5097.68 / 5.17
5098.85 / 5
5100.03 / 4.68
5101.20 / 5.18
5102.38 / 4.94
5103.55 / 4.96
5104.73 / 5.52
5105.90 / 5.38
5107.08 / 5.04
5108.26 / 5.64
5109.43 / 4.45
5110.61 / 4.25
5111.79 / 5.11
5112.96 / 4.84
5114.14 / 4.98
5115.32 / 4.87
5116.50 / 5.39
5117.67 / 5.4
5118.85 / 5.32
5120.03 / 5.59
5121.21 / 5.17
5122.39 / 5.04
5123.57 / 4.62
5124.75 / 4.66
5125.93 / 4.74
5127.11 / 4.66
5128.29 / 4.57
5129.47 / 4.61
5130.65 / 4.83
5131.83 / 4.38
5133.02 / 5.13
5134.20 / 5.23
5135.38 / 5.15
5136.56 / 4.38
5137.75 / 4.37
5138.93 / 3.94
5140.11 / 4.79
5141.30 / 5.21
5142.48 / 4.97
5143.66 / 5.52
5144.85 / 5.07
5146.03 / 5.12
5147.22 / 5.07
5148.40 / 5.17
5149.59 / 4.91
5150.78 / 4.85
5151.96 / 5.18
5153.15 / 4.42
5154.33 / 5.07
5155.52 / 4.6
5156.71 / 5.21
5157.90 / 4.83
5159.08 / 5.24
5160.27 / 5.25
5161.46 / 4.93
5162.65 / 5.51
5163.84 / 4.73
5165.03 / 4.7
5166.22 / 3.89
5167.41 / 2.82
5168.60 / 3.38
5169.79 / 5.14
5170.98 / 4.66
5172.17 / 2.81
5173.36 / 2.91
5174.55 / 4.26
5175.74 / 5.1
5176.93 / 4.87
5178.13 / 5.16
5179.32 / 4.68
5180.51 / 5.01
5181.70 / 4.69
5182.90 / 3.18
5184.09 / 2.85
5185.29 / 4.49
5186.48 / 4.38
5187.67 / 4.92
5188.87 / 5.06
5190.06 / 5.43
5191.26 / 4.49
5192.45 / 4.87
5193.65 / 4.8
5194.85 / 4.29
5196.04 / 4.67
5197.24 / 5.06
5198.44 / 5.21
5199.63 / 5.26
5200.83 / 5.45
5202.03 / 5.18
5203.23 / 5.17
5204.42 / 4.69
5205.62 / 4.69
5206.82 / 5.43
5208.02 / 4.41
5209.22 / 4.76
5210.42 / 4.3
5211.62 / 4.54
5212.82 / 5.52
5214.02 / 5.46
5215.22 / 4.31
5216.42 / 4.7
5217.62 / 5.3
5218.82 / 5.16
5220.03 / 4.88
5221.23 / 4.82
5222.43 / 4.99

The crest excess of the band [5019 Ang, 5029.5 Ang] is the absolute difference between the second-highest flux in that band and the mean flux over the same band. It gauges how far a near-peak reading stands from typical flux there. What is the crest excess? 0.20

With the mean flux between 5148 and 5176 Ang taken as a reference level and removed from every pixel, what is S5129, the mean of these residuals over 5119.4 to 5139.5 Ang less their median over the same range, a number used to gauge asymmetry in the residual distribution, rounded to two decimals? 0.11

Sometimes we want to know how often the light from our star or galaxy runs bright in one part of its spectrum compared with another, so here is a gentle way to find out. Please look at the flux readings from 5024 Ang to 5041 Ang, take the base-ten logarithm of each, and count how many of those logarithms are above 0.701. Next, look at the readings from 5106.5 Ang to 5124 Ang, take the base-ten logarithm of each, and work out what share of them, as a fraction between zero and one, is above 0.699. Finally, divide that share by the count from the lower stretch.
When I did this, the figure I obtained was 0.10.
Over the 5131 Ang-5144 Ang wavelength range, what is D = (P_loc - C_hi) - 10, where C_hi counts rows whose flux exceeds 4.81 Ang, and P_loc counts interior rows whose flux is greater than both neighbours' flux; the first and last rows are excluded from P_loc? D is -14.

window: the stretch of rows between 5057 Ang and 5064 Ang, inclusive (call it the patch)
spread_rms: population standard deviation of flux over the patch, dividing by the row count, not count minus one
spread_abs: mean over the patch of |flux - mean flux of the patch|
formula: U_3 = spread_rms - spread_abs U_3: 0.10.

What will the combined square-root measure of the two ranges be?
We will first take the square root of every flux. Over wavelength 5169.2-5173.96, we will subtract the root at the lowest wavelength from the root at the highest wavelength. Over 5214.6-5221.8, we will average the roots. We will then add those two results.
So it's 1.64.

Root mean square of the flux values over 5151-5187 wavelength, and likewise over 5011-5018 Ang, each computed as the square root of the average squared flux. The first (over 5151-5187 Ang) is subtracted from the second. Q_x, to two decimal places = 0.25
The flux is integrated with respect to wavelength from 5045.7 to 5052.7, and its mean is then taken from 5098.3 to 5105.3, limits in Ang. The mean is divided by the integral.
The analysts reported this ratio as 0.141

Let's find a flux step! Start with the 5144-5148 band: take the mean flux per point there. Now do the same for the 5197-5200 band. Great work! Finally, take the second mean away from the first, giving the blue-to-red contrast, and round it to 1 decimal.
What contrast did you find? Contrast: -0.1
